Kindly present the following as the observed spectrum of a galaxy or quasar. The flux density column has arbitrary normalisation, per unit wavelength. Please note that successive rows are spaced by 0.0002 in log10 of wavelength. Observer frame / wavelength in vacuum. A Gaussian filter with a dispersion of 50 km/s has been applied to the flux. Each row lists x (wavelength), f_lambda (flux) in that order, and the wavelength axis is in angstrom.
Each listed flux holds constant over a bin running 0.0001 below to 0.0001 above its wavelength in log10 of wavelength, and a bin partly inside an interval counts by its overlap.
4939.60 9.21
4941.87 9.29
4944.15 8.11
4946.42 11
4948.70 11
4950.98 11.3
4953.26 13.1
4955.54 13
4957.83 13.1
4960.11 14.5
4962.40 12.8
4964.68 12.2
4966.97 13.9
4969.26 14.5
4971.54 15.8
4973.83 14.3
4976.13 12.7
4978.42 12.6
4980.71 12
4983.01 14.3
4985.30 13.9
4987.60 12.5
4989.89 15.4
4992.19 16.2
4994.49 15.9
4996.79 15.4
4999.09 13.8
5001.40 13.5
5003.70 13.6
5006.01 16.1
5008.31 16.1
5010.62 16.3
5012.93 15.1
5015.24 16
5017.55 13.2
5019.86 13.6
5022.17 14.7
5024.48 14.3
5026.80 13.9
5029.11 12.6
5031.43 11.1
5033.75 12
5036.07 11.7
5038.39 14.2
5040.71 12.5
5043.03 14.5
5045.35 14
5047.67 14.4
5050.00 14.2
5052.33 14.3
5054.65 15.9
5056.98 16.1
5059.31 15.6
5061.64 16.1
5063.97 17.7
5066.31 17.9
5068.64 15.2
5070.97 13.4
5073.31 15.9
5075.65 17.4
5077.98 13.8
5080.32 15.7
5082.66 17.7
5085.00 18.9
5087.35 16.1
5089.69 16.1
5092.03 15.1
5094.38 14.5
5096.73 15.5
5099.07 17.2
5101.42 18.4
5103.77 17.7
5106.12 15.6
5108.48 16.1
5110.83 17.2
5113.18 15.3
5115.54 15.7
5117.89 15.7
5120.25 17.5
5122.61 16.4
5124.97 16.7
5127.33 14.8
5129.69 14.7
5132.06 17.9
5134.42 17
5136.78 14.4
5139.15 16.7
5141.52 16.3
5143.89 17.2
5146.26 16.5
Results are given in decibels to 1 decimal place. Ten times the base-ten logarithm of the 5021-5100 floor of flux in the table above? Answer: 10.5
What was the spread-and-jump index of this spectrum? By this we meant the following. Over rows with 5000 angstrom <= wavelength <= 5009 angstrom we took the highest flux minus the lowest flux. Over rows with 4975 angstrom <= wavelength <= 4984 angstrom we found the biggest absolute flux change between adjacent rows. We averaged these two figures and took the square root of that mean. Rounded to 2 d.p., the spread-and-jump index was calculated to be 1.57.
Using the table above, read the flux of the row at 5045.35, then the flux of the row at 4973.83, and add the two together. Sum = 28.3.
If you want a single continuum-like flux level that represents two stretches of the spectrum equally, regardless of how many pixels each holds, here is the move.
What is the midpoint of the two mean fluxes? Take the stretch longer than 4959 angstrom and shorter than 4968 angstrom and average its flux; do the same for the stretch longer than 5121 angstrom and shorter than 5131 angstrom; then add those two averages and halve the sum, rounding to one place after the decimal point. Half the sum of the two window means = 14.5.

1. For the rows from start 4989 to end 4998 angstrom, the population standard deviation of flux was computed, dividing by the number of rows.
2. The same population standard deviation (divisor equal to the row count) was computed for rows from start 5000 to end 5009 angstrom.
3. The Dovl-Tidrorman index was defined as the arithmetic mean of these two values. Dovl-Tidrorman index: 0.81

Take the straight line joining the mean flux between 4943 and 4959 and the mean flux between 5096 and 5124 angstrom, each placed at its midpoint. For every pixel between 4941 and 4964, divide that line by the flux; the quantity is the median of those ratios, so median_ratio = 0.97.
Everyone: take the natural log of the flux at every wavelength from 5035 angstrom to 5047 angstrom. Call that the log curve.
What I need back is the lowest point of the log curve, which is 2.46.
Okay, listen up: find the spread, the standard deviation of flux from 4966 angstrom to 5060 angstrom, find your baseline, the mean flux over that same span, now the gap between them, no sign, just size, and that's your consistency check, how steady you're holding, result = 12.8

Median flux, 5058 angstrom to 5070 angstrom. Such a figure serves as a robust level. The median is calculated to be 16.1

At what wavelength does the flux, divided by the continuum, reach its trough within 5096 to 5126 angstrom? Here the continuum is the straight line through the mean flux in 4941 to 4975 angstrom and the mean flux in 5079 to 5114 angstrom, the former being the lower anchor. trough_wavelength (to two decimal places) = 5113.18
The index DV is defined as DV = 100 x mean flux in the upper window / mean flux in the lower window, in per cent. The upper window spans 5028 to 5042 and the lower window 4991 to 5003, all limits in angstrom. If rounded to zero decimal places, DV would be 83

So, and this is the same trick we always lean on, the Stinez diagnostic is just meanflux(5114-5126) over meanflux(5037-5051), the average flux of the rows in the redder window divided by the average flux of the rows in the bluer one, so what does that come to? 1.17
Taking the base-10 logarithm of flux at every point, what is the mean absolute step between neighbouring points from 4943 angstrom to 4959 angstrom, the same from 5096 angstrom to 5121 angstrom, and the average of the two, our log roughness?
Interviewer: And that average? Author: 0.0328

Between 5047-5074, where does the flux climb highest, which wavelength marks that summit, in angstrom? 5066.31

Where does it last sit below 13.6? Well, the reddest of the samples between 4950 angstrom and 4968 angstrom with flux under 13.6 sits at 4964.68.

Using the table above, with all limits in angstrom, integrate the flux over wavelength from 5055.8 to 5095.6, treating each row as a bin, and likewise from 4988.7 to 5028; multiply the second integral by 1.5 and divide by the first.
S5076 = 1.37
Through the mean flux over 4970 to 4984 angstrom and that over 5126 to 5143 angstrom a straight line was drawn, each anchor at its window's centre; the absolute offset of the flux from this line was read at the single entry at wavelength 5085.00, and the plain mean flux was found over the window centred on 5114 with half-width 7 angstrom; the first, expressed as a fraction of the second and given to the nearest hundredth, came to 0.23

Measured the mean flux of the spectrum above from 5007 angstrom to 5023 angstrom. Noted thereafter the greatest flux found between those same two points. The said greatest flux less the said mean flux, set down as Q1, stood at 1.3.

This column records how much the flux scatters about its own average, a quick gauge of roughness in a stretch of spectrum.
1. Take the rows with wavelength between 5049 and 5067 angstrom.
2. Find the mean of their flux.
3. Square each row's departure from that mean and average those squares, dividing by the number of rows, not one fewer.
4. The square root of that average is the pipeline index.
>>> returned 1.3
